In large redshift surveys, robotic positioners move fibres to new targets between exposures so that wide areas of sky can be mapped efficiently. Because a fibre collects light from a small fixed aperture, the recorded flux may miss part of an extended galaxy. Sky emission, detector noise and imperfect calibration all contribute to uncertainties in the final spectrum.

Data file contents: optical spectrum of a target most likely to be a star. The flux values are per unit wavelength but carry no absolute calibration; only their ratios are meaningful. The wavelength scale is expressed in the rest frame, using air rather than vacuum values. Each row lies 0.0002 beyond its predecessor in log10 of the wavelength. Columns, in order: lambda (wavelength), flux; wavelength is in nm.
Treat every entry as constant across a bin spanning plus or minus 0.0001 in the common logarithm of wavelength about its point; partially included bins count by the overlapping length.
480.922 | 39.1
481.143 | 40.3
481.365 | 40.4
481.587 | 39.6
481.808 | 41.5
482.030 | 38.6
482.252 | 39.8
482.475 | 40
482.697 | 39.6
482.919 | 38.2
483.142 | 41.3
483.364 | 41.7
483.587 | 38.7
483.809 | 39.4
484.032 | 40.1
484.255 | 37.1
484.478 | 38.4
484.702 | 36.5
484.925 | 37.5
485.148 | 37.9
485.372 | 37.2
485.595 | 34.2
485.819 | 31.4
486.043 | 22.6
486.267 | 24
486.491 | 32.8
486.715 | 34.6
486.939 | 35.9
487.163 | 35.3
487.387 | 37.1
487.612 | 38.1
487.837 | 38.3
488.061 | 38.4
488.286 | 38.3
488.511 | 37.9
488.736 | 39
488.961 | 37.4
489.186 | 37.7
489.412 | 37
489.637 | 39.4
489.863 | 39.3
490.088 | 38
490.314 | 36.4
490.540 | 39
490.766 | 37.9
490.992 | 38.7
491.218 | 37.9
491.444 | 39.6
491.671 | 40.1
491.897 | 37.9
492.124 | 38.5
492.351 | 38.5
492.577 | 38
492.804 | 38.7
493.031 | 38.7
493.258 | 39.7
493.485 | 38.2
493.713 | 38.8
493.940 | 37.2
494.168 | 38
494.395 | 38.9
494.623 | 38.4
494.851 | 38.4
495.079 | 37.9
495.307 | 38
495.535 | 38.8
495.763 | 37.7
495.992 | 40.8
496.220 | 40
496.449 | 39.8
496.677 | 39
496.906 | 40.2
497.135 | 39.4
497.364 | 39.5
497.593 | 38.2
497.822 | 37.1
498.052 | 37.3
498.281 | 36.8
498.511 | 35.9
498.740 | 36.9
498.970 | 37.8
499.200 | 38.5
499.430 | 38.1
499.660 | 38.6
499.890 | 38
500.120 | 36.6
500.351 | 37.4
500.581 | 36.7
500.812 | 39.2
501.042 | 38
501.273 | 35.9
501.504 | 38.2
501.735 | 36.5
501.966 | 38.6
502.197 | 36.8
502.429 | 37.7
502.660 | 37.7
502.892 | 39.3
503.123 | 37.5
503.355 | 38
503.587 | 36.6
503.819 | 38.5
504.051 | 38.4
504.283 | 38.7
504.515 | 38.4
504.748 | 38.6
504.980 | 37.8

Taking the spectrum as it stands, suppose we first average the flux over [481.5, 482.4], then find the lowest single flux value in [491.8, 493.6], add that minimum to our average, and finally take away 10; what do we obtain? 67.8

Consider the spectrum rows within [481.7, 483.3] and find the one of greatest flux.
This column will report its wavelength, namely 481.808 nm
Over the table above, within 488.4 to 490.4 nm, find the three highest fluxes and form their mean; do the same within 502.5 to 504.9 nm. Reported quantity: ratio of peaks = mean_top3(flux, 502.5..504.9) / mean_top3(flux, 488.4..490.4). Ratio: 0.99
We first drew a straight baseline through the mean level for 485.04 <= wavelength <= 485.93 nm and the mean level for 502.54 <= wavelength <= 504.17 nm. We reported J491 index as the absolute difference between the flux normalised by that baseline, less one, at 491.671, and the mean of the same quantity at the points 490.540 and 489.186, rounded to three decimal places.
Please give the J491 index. 0.040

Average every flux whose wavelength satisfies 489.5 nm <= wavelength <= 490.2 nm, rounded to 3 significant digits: 38.9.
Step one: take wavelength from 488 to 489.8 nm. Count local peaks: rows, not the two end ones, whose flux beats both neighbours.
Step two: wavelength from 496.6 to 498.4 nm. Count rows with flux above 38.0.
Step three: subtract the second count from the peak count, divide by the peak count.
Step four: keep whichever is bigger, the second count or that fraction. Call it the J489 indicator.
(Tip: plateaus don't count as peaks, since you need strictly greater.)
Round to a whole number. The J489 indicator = 5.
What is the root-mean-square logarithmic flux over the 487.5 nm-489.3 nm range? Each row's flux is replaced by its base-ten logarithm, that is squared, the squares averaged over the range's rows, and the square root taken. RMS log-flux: 1.58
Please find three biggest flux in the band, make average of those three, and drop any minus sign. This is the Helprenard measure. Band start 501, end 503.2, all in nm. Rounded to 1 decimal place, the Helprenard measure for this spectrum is 38.7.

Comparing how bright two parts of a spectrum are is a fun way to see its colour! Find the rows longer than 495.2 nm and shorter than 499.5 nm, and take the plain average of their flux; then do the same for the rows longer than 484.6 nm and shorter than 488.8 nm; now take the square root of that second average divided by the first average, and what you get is 0.96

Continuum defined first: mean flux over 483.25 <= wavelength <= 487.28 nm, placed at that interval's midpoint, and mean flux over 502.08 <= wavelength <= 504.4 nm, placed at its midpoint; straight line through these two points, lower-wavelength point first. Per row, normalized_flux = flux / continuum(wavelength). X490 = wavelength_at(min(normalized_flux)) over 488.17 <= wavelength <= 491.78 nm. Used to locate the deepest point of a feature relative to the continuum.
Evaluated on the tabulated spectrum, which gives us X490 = 490.314 nm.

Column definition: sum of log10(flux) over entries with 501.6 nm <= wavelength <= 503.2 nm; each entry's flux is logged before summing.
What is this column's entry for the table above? 11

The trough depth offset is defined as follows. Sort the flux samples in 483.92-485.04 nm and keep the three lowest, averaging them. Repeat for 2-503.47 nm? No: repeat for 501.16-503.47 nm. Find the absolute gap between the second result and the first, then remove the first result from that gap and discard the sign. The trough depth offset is 36.4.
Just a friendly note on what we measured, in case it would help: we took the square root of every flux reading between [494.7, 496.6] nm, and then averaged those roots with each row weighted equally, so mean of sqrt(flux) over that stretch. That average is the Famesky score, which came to 6.24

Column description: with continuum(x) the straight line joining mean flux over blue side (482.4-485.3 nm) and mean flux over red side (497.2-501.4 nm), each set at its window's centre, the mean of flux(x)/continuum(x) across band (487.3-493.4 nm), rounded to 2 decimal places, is 1.00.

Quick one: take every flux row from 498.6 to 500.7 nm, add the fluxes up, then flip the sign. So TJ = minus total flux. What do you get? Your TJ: -339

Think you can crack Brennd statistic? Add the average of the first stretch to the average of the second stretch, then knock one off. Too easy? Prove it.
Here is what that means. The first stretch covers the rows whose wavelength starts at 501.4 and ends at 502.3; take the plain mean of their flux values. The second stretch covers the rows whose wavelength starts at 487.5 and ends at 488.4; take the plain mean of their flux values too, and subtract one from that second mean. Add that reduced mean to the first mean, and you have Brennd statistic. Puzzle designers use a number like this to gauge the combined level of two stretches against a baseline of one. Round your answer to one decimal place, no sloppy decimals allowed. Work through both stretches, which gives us 74.8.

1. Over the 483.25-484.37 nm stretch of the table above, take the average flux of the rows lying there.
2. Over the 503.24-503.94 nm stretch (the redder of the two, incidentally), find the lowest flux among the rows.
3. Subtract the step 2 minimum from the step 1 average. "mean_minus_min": 2.8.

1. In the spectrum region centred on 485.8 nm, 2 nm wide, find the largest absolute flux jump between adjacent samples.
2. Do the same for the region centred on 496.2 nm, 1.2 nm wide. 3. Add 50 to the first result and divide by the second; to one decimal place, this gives 19.0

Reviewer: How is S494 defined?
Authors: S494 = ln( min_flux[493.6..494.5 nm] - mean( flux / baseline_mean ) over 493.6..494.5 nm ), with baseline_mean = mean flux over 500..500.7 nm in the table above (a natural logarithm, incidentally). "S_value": 3.59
